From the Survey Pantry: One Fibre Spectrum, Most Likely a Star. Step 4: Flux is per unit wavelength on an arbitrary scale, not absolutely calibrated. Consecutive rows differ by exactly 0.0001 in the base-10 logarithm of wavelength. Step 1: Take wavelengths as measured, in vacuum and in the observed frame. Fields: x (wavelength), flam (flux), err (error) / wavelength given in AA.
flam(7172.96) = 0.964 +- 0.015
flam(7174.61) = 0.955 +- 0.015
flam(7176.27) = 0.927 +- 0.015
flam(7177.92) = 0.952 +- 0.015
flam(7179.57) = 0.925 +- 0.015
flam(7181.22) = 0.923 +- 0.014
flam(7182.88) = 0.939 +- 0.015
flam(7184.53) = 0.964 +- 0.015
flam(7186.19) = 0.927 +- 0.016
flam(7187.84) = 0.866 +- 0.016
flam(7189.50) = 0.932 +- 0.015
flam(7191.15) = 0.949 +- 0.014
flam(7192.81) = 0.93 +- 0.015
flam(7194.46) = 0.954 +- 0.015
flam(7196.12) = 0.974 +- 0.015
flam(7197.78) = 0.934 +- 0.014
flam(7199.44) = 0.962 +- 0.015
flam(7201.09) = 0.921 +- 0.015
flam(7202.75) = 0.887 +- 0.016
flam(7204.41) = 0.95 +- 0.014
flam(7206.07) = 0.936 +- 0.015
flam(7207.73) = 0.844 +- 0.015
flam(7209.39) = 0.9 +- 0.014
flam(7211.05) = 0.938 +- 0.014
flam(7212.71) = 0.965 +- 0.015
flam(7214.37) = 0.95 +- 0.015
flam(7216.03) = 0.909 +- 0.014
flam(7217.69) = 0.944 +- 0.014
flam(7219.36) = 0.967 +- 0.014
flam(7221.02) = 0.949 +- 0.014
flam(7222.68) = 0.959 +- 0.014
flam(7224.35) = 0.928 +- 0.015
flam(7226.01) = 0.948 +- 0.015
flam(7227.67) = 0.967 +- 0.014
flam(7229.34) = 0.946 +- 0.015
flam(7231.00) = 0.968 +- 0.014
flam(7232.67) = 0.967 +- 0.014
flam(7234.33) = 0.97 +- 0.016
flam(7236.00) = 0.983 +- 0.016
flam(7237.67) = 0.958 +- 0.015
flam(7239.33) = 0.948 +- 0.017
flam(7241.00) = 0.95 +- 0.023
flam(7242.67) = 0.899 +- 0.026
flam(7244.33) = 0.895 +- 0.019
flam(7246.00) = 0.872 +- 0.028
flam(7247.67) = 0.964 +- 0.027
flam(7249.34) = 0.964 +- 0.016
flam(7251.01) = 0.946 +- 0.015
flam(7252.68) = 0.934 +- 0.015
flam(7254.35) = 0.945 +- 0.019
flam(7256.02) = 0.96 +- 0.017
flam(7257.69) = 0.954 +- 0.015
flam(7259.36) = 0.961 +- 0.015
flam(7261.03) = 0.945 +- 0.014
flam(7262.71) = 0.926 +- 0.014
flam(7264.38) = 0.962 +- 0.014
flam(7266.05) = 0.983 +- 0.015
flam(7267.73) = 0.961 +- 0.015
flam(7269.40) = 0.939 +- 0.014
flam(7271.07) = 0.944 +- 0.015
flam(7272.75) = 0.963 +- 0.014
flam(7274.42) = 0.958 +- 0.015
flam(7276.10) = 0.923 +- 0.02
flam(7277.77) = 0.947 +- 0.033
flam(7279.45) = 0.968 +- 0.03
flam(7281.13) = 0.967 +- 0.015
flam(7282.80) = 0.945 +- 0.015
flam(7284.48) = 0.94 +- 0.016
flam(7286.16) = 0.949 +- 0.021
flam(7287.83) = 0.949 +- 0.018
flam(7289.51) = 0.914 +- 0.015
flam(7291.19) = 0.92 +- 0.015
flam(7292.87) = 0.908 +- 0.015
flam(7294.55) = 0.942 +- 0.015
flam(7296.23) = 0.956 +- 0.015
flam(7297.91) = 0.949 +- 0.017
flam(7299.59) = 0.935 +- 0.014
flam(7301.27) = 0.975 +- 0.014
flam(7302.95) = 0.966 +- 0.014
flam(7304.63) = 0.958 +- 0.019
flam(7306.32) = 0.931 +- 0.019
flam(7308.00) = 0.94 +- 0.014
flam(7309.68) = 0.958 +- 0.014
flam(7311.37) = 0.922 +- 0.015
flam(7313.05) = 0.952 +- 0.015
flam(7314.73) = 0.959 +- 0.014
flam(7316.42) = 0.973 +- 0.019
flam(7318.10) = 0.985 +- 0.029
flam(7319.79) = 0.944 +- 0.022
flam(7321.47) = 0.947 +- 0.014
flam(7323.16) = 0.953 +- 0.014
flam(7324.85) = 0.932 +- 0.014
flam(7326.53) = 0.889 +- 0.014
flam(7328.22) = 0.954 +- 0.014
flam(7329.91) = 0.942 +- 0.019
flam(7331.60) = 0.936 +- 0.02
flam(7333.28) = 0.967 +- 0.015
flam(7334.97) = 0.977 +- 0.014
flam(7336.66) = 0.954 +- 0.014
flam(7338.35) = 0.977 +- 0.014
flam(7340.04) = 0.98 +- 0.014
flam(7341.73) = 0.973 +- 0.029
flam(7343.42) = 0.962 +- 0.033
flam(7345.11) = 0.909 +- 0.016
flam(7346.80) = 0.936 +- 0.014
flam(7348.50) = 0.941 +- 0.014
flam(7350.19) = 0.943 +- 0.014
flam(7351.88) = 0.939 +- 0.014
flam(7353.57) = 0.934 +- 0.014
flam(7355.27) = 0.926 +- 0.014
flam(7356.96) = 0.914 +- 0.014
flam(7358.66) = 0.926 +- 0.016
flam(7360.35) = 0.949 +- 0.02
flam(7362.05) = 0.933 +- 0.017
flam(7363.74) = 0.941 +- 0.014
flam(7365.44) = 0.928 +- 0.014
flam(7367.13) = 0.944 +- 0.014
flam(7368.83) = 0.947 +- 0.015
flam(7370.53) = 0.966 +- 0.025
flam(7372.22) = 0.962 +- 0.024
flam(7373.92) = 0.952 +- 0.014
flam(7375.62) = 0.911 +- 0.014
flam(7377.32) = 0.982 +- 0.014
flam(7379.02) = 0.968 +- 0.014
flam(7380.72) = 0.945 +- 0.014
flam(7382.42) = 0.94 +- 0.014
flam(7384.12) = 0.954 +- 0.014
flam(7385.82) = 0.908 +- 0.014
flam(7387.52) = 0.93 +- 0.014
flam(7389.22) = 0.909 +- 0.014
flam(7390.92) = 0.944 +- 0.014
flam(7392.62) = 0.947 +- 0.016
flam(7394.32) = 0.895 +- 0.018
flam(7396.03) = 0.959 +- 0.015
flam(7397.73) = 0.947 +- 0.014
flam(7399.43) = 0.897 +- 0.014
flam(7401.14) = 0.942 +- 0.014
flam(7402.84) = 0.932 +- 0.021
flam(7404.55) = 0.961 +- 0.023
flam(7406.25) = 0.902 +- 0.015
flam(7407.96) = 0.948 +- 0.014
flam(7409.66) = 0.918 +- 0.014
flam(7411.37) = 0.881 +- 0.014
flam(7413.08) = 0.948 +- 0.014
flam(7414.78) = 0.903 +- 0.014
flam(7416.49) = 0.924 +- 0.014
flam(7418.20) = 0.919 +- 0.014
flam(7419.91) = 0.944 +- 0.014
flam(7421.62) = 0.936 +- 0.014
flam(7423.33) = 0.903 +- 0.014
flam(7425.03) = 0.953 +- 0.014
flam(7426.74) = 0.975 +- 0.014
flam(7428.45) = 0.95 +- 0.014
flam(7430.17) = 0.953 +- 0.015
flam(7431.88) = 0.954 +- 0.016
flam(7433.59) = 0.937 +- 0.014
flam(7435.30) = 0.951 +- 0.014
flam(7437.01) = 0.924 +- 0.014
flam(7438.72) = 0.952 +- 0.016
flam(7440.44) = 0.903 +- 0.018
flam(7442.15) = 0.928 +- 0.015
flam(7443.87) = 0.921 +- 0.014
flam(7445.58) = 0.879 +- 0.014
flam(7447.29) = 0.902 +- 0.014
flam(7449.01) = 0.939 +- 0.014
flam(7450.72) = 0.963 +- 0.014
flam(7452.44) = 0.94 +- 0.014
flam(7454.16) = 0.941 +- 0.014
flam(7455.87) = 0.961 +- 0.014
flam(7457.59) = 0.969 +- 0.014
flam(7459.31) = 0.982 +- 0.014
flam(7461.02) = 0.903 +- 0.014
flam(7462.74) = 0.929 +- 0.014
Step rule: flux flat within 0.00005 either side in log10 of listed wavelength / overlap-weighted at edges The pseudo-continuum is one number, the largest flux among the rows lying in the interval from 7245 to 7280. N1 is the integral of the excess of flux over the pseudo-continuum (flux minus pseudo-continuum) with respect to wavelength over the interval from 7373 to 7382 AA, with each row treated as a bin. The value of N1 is -0.29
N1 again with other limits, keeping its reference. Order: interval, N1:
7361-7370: -0.39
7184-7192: -0.45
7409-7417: -0.55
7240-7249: -0.57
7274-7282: -0.25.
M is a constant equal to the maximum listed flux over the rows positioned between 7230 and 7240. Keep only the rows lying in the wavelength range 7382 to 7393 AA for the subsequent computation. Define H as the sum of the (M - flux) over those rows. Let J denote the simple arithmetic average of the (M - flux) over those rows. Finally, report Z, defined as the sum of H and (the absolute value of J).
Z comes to 0.40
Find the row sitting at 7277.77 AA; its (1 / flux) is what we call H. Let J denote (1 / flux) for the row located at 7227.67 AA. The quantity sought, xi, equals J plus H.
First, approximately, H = 1.06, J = 1.03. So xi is 2.090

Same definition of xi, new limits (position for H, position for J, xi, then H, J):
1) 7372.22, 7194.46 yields 2.088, 1.04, 1.05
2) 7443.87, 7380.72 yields 2.144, 1.09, 1.06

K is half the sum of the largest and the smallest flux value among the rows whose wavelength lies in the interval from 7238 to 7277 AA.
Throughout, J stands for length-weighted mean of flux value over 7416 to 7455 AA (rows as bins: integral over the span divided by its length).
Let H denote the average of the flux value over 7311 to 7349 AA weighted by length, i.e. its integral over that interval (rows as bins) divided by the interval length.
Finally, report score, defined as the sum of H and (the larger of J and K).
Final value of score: 1.89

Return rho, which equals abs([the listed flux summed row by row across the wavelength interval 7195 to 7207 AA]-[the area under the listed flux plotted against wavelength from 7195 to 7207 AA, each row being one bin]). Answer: 4.68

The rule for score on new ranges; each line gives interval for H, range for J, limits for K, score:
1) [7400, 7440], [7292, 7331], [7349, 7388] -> 1.88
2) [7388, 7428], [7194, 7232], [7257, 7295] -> 1.88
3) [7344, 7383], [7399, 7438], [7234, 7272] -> 1.87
